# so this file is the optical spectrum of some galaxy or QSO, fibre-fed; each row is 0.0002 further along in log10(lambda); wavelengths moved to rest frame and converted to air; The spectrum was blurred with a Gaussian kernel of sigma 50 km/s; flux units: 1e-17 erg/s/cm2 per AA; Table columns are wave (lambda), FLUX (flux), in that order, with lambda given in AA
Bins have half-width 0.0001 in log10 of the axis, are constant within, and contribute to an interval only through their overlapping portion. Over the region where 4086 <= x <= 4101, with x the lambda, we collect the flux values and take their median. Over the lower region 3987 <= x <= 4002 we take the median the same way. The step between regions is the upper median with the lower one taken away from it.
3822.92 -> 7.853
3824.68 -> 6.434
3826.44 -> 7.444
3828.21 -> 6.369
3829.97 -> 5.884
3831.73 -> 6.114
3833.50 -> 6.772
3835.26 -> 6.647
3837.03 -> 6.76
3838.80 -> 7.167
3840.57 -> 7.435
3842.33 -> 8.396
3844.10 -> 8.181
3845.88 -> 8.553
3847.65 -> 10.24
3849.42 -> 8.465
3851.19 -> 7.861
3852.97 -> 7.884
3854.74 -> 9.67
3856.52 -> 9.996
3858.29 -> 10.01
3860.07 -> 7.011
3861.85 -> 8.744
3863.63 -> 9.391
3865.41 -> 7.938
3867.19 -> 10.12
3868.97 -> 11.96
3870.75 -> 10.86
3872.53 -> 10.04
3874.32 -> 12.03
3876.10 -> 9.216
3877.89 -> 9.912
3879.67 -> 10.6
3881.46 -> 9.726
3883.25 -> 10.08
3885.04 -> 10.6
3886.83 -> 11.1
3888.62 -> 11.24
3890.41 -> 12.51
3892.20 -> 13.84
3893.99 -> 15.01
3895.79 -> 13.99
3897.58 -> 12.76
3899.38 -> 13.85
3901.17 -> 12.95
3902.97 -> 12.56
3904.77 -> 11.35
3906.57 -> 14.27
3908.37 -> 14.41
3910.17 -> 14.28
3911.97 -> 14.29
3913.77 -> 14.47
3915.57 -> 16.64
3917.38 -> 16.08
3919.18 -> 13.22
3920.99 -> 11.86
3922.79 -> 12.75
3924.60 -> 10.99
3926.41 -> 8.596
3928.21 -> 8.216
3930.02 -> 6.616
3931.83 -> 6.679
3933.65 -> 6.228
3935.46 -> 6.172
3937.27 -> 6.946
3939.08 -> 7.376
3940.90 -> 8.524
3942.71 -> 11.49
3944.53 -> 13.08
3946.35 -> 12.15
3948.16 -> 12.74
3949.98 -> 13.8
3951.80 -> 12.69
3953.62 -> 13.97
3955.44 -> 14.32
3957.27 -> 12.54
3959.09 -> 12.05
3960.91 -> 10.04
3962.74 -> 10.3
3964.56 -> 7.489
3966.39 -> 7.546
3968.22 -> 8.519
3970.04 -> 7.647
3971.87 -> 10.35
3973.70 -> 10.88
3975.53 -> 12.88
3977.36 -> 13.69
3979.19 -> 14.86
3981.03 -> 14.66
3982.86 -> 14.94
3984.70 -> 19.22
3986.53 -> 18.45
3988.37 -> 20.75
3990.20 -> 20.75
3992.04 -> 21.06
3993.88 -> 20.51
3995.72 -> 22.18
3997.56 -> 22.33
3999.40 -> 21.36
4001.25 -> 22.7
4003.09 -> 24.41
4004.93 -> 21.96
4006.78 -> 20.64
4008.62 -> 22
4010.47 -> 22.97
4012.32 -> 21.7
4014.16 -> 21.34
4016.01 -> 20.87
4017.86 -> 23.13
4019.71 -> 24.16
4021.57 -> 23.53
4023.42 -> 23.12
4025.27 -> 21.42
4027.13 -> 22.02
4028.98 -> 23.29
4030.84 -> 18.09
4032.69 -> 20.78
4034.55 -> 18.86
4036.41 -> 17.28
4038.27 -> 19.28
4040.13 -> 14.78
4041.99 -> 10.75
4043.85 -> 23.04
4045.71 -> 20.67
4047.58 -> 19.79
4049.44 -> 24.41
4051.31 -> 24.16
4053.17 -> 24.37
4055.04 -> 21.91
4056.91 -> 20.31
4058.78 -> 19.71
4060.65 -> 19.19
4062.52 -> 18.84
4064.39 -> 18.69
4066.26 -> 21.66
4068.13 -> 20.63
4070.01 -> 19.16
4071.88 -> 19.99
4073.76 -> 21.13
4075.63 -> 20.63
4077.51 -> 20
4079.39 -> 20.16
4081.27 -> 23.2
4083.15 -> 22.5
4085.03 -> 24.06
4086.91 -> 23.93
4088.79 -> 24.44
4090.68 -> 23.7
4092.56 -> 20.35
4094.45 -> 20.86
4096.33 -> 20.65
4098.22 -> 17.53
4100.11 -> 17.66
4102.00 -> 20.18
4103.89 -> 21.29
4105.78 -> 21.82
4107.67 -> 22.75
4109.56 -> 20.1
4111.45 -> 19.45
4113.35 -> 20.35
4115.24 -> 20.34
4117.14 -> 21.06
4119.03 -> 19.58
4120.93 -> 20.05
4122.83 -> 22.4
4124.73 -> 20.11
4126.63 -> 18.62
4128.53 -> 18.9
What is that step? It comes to 0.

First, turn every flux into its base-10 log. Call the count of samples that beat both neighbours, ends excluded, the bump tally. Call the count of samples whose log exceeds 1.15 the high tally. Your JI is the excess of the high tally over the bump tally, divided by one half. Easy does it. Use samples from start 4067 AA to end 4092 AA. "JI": 18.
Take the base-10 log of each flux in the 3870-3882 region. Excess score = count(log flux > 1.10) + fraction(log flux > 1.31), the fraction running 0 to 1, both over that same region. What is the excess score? 0.0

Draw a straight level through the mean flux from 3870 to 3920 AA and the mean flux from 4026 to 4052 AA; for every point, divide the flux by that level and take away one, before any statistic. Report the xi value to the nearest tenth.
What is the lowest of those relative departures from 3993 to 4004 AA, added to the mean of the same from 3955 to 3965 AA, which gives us -0.1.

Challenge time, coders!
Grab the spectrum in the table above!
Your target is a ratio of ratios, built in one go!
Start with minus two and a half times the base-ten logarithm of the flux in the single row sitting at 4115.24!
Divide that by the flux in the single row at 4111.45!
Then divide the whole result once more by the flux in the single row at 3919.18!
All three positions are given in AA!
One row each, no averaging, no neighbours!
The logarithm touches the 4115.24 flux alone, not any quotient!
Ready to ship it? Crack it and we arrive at -0.013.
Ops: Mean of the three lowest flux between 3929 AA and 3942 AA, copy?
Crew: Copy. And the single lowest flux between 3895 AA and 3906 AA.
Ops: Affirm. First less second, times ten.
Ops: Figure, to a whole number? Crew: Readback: -50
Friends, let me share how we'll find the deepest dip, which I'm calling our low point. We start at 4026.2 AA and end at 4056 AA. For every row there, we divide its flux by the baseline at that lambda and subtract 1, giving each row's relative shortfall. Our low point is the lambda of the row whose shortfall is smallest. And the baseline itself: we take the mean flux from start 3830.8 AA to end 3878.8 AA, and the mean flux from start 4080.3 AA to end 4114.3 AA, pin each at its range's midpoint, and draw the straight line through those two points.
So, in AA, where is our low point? 4041.99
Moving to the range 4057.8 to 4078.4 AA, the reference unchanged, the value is 4064.39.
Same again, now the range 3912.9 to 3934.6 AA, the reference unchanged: 3933.65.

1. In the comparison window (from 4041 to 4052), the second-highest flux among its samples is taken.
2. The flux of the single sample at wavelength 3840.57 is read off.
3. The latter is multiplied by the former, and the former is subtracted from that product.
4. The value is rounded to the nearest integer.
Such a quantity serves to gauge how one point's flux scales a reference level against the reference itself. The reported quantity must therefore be 155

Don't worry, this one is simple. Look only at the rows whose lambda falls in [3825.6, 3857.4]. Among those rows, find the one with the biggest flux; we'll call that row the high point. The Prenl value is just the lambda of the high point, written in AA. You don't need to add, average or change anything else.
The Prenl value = 3847.65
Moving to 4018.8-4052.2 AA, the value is 4049.44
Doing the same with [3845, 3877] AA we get 3874.32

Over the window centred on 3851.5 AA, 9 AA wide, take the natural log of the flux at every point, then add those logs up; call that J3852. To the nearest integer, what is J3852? 11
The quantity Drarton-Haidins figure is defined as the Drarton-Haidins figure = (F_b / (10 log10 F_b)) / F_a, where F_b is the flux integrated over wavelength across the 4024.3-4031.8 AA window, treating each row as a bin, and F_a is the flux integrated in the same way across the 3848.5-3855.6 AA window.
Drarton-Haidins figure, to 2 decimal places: 0.12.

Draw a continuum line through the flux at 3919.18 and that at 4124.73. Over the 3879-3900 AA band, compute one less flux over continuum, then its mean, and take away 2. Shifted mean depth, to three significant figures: -1.99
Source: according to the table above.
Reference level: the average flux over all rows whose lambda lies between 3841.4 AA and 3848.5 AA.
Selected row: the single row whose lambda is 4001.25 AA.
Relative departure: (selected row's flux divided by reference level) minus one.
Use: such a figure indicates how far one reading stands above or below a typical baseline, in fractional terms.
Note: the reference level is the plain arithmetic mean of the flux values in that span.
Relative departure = 1.57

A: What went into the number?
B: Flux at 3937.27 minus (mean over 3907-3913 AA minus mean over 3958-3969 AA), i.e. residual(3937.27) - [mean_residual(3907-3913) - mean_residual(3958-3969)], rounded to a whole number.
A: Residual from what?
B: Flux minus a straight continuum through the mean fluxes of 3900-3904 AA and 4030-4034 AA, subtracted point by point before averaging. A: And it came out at -15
